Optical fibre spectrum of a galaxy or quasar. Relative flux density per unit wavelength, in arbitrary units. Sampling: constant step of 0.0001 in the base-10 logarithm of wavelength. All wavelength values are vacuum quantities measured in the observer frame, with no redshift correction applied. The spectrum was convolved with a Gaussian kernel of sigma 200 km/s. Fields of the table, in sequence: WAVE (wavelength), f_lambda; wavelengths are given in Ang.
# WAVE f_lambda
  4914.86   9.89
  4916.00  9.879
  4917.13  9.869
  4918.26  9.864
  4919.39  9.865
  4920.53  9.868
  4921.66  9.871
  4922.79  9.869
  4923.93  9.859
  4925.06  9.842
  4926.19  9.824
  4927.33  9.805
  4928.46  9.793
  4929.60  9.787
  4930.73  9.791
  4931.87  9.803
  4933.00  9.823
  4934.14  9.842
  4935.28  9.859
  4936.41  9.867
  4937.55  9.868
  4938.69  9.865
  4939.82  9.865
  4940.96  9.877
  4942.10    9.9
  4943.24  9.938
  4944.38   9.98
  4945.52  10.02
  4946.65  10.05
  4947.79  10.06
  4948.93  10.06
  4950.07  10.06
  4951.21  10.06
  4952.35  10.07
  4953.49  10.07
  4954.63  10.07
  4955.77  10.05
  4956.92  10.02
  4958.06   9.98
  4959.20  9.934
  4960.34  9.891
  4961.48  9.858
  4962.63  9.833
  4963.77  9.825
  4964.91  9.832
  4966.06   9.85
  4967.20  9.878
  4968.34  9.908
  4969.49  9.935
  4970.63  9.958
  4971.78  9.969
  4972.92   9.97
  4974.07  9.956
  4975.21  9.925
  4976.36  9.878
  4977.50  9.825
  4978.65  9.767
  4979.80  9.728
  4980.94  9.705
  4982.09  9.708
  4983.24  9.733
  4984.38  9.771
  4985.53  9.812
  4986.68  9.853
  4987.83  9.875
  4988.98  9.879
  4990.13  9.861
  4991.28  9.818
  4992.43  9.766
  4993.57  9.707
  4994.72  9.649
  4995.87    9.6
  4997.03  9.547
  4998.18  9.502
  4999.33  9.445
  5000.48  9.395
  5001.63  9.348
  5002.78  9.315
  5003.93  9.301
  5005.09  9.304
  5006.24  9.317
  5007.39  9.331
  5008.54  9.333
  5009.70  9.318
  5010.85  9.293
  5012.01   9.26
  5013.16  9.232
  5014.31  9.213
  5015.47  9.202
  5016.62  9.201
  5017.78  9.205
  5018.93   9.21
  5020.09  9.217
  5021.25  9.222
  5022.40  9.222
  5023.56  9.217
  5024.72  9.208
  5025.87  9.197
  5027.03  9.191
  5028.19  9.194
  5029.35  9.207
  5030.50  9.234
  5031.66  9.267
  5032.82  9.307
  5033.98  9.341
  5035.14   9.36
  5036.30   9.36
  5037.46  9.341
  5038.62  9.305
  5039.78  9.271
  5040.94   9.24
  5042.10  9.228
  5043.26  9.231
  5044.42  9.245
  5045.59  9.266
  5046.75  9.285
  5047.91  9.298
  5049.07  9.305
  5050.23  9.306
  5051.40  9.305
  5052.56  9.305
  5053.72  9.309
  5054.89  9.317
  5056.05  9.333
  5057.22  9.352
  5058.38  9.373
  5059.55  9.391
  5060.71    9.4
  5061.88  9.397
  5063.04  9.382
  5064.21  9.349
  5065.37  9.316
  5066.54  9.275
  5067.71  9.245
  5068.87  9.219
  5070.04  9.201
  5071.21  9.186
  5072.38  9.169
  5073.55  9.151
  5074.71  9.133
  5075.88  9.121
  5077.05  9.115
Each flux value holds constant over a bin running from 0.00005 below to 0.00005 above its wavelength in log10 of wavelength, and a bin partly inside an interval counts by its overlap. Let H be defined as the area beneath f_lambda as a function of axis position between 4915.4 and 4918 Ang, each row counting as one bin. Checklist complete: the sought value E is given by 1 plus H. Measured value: 27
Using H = 26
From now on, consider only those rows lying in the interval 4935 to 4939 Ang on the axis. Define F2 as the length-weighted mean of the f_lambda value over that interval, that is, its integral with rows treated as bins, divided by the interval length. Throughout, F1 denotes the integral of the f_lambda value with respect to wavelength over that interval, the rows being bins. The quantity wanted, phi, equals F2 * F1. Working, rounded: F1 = 39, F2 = 9.87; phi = 389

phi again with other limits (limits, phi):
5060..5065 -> 441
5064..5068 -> 345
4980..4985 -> 475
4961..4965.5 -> 434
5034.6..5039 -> 384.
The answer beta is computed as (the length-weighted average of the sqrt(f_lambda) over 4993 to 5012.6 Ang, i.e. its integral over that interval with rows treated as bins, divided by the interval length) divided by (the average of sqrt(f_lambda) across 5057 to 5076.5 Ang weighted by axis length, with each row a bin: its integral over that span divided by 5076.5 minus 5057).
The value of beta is 1.01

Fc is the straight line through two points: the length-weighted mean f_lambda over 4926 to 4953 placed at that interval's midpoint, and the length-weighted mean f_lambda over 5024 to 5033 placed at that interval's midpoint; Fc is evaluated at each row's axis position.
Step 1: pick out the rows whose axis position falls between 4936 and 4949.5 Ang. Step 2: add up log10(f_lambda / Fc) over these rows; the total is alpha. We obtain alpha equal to 0.03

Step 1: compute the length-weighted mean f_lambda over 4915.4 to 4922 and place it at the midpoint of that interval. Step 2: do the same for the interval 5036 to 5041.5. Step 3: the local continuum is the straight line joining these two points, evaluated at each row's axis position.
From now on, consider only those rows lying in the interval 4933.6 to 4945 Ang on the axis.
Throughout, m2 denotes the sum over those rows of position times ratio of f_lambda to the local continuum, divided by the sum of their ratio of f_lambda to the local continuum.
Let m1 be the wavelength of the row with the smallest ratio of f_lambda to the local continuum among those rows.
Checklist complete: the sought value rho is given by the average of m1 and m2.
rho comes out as 4936.7 Ang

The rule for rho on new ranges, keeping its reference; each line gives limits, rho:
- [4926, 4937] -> 4930.5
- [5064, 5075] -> 5072.1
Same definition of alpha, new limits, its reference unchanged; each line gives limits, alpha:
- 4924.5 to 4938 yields -0.08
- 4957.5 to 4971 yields 0.09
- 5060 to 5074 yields 0.20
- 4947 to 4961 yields 0.12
